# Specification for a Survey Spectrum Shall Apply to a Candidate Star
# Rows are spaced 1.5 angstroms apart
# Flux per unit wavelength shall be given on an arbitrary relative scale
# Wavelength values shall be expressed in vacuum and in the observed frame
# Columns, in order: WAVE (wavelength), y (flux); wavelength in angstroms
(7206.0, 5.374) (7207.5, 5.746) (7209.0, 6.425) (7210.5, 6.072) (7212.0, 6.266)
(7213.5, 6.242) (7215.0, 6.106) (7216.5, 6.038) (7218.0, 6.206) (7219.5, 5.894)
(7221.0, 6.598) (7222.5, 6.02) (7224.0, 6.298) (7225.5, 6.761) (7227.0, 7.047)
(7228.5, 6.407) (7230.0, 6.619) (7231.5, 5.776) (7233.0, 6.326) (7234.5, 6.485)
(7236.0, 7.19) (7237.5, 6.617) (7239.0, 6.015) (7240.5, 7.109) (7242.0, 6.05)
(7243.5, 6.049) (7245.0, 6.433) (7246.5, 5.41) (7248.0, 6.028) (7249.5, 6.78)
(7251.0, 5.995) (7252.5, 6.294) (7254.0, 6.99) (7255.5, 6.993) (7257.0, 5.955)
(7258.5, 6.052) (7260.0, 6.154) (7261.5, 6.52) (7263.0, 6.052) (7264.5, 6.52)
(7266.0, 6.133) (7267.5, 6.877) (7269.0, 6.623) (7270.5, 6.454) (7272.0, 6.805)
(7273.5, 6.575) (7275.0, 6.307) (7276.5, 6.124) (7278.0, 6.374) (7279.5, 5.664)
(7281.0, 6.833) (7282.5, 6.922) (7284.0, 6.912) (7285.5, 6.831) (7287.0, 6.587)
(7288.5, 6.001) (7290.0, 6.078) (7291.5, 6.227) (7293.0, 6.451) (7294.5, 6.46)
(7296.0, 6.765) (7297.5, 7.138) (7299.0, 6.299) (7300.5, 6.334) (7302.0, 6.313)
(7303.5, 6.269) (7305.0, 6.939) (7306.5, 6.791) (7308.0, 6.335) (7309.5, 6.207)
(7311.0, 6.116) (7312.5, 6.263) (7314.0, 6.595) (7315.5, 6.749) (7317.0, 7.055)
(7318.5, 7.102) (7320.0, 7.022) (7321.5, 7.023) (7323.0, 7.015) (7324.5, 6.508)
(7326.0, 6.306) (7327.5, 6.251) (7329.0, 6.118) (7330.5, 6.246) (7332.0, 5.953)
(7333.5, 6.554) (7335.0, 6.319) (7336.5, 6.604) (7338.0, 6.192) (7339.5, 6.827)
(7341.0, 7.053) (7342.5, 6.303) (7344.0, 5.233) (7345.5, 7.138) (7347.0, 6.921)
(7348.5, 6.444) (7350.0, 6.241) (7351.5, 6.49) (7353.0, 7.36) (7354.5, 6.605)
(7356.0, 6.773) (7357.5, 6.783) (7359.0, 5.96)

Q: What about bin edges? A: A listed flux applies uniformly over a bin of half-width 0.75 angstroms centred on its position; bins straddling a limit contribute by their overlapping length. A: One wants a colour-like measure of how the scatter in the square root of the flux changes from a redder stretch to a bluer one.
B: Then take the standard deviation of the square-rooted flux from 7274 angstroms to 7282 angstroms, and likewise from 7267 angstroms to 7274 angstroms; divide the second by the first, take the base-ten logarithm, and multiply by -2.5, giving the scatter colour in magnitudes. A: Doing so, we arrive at 1.0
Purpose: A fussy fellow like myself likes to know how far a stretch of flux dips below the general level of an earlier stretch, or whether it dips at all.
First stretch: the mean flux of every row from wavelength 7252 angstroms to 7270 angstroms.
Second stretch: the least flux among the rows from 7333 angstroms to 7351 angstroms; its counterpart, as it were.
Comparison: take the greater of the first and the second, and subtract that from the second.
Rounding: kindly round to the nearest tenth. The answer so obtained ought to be -1.2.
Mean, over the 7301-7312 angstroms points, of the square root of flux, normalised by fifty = 0.0507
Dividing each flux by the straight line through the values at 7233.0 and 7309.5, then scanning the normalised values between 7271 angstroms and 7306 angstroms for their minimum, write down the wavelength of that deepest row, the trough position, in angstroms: 7279.5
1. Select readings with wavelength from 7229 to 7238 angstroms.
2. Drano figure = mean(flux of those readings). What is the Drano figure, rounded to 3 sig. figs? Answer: 6.50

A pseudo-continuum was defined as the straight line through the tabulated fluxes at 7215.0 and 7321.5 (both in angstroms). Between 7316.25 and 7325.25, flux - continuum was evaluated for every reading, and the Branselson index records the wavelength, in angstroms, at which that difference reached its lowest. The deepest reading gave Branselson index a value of 7324.5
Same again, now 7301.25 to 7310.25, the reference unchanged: 7309.5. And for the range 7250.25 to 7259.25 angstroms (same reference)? 7257.0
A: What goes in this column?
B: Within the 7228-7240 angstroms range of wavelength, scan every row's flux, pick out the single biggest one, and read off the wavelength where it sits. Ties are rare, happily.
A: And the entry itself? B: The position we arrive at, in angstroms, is 7236.0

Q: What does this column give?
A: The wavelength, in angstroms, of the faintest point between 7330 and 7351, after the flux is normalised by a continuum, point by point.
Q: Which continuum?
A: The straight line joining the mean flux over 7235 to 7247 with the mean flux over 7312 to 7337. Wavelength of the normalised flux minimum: 7344.0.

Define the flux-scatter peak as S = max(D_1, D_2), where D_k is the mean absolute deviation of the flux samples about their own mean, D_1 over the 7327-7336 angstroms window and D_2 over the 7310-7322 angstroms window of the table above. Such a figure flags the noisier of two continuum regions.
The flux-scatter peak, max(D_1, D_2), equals 0.31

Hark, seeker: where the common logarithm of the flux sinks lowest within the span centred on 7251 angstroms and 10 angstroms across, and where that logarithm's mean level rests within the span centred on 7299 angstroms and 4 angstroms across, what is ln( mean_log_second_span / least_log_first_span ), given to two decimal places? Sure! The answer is 0.11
